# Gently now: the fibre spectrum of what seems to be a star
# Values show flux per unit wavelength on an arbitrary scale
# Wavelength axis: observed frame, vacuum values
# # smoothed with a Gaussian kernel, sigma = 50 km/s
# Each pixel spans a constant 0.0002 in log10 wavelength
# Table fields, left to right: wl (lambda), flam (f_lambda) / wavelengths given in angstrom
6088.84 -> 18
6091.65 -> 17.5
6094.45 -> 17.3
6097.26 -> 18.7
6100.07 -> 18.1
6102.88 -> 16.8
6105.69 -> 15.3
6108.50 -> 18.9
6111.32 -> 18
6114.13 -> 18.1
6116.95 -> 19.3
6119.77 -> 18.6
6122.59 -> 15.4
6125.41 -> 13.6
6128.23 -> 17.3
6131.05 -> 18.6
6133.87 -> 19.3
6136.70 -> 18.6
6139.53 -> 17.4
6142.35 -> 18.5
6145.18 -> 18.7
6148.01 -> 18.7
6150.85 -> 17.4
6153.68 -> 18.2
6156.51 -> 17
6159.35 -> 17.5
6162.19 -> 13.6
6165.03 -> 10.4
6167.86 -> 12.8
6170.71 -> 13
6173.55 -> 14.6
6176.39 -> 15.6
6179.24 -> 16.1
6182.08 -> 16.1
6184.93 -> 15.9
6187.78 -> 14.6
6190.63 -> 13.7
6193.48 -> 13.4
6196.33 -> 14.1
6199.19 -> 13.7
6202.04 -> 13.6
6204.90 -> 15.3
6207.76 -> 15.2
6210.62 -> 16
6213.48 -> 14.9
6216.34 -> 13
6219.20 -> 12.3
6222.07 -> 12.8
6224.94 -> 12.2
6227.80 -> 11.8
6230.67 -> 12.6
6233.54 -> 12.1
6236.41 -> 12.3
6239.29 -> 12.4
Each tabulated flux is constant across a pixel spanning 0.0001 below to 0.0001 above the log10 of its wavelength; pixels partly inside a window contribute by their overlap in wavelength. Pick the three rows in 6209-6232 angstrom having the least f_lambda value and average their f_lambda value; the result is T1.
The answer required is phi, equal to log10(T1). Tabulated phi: 1.08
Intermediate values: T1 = 12.1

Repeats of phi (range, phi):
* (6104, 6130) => 1.17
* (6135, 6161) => 1.24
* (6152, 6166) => 1.14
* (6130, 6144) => 1.26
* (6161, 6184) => 1.08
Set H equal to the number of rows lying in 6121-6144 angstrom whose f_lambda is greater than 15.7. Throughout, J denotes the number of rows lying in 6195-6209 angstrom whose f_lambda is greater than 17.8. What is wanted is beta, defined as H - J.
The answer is 6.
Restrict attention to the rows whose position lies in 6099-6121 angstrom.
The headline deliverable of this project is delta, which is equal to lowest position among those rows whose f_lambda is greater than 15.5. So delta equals 6100.07 angstrom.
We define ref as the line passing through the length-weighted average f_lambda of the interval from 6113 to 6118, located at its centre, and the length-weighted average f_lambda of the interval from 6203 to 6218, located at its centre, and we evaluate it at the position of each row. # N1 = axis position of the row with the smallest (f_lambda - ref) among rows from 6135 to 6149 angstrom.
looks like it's 6139.53 angstrom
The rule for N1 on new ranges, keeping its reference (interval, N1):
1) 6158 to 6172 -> 6165.03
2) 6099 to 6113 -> 6105.69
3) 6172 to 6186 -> 6173.55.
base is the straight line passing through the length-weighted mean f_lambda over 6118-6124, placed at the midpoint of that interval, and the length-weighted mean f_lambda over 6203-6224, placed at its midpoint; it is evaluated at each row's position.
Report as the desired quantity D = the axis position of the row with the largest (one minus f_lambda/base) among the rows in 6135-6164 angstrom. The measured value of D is 6162.19 angstrom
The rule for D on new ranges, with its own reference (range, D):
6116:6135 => 6125.41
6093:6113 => 6105.69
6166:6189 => 6167.86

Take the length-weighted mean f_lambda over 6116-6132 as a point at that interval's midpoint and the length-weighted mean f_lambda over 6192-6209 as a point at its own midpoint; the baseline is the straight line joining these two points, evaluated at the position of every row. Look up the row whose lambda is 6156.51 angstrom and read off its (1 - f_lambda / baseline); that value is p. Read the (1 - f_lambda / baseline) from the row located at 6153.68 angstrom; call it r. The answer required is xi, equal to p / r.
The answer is 0.52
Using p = -0.074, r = -0.14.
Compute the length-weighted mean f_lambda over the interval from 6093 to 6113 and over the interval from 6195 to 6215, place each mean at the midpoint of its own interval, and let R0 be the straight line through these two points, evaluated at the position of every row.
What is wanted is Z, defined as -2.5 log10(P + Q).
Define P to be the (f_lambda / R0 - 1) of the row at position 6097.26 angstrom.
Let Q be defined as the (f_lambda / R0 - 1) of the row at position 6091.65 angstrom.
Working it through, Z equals 3.8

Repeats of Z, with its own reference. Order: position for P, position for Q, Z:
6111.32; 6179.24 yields 2.7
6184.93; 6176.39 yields 3.3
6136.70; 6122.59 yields 4.1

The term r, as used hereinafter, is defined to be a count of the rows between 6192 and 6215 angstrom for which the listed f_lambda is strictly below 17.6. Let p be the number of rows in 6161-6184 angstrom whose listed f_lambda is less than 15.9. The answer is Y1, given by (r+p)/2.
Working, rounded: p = 6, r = 8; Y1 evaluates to 7.00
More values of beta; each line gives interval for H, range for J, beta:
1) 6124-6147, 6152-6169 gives 6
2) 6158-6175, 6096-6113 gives -3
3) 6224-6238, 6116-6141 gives -5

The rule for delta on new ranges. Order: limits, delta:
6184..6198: 6184.93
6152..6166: 6153.68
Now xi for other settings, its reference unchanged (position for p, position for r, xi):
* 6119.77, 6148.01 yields 0.52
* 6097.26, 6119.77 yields 0.46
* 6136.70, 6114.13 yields 3.04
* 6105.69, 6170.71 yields 0.90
